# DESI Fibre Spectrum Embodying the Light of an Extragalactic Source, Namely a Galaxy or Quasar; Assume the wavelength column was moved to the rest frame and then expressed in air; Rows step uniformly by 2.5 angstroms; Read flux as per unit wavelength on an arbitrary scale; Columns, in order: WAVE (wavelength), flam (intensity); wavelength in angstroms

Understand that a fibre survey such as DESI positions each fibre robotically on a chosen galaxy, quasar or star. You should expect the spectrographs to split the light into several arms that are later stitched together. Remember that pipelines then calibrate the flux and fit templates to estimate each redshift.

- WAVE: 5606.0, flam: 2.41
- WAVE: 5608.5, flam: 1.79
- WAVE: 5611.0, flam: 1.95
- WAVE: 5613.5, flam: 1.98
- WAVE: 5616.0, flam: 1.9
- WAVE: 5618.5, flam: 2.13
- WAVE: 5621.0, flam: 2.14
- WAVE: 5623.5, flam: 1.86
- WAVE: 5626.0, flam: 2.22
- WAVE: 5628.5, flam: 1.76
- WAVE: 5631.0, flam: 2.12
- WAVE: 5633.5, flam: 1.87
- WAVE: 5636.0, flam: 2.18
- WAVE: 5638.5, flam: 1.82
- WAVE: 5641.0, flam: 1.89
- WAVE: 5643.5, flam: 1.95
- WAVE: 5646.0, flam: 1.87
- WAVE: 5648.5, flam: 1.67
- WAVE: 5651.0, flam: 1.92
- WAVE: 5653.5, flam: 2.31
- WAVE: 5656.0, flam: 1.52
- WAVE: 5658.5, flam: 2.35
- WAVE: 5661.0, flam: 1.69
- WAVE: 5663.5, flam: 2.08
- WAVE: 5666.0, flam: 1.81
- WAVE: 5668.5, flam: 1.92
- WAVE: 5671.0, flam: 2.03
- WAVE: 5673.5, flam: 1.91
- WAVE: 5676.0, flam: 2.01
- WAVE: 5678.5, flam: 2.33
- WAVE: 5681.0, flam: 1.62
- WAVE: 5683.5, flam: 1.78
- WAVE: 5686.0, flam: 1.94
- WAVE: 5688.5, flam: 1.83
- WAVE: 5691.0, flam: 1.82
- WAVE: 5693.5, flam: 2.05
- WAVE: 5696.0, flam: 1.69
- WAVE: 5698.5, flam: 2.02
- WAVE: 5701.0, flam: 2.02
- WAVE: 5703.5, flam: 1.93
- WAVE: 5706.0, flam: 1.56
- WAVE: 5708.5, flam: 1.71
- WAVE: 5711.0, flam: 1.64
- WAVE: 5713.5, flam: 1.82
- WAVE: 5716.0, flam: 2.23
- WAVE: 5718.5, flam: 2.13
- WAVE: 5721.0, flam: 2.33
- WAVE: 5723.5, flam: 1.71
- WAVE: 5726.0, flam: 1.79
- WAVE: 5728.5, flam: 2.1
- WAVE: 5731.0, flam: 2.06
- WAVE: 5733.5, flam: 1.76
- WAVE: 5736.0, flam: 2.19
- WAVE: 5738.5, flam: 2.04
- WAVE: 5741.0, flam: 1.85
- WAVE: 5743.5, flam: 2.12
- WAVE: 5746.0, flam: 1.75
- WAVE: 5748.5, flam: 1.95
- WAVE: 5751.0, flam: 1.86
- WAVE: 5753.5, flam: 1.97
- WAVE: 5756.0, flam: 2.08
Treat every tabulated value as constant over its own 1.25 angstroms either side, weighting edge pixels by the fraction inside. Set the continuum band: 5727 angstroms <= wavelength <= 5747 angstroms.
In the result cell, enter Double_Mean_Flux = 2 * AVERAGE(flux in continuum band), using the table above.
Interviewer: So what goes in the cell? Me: 3.97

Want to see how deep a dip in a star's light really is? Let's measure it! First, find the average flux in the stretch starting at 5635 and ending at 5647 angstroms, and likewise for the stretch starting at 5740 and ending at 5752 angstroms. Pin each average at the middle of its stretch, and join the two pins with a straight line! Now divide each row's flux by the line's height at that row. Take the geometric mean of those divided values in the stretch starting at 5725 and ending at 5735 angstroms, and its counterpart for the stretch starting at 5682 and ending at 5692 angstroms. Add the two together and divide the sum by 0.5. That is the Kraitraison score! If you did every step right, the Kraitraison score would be 3.92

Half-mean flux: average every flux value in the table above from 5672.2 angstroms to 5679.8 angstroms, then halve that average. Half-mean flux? 1.04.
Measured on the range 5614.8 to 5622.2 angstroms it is 1.03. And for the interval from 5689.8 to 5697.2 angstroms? 0.93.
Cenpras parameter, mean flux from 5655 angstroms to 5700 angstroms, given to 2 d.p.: 1.91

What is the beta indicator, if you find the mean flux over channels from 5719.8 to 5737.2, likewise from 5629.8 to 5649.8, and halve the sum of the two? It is 1.96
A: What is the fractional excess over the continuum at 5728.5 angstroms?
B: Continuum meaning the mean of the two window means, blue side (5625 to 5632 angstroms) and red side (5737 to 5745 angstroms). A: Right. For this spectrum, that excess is 0.04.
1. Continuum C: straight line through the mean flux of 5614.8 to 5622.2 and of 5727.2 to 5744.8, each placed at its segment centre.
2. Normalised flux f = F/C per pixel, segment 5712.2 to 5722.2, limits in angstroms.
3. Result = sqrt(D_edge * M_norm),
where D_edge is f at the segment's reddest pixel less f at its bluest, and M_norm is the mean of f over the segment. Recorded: 0.52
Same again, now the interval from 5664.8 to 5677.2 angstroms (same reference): 0.31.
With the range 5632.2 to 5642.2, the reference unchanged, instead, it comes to 0.10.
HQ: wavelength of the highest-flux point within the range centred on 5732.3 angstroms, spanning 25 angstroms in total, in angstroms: 5721.0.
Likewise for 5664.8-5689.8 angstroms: 5678.5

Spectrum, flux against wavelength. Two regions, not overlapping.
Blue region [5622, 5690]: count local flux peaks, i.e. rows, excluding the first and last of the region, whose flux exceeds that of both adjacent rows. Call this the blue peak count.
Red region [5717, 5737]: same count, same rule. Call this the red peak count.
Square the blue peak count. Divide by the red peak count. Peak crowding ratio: 50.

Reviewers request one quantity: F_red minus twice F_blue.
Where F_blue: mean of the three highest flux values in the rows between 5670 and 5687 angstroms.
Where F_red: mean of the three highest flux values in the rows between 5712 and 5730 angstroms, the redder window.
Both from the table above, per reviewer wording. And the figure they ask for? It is -2.02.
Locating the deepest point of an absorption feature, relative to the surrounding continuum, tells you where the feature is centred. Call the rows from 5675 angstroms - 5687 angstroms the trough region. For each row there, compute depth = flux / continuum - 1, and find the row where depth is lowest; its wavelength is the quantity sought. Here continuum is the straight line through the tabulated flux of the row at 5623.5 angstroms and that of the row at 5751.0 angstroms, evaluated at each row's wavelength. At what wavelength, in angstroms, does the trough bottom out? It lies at 5681.0 angstroms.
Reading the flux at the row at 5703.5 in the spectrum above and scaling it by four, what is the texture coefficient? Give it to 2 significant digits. 7.7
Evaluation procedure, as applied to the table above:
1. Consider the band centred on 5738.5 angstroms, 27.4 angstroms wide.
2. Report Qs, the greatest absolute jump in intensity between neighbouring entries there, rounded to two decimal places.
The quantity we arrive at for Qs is 0.43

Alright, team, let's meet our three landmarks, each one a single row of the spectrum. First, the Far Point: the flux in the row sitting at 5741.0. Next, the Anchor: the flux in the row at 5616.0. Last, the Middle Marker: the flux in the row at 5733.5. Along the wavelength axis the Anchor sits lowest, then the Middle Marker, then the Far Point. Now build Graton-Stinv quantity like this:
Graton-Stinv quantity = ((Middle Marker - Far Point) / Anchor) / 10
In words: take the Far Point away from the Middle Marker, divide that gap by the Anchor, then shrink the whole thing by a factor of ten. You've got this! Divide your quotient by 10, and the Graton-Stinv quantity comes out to 0.00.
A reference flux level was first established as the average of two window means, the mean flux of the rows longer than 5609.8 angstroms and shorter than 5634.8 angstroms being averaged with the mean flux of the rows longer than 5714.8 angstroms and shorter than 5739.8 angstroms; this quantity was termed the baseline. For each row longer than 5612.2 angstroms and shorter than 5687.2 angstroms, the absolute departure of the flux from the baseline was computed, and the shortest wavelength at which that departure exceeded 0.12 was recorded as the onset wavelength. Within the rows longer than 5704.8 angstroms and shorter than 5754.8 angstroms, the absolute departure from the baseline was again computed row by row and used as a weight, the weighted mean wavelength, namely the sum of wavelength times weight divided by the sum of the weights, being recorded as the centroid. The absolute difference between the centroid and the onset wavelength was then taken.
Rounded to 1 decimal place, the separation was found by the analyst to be 103.1 angstroms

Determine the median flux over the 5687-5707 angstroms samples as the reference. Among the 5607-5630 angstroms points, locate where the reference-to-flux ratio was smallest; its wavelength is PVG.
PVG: 5626.0 angstroms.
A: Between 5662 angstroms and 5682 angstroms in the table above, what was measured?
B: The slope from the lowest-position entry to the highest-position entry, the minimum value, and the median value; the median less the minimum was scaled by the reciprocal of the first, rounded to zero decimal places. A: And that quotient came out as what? -13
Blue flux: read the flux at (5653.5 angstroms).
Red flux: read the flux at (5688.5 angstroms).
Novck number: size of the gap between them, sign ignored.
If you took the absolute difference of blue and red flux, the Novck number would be 0.5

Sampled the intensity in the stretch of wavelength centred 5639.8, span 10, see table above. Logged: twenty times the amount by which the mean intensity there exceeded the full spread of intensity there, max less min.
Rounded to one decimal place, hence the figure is 32.0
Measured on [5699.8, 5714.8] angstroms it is 26.4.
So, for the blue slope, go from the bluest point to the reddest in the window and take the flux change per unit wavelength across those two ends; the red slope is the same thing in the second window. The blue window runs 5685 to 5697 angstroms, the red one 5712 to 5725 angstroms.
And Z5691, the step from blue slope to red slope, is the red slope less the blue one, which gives 0.014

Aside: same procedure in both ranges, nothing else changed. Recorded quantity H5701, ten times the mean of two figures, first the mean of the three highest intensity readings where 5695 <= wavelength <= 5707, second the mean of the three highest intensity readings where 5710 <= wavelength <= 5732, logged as 21.1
